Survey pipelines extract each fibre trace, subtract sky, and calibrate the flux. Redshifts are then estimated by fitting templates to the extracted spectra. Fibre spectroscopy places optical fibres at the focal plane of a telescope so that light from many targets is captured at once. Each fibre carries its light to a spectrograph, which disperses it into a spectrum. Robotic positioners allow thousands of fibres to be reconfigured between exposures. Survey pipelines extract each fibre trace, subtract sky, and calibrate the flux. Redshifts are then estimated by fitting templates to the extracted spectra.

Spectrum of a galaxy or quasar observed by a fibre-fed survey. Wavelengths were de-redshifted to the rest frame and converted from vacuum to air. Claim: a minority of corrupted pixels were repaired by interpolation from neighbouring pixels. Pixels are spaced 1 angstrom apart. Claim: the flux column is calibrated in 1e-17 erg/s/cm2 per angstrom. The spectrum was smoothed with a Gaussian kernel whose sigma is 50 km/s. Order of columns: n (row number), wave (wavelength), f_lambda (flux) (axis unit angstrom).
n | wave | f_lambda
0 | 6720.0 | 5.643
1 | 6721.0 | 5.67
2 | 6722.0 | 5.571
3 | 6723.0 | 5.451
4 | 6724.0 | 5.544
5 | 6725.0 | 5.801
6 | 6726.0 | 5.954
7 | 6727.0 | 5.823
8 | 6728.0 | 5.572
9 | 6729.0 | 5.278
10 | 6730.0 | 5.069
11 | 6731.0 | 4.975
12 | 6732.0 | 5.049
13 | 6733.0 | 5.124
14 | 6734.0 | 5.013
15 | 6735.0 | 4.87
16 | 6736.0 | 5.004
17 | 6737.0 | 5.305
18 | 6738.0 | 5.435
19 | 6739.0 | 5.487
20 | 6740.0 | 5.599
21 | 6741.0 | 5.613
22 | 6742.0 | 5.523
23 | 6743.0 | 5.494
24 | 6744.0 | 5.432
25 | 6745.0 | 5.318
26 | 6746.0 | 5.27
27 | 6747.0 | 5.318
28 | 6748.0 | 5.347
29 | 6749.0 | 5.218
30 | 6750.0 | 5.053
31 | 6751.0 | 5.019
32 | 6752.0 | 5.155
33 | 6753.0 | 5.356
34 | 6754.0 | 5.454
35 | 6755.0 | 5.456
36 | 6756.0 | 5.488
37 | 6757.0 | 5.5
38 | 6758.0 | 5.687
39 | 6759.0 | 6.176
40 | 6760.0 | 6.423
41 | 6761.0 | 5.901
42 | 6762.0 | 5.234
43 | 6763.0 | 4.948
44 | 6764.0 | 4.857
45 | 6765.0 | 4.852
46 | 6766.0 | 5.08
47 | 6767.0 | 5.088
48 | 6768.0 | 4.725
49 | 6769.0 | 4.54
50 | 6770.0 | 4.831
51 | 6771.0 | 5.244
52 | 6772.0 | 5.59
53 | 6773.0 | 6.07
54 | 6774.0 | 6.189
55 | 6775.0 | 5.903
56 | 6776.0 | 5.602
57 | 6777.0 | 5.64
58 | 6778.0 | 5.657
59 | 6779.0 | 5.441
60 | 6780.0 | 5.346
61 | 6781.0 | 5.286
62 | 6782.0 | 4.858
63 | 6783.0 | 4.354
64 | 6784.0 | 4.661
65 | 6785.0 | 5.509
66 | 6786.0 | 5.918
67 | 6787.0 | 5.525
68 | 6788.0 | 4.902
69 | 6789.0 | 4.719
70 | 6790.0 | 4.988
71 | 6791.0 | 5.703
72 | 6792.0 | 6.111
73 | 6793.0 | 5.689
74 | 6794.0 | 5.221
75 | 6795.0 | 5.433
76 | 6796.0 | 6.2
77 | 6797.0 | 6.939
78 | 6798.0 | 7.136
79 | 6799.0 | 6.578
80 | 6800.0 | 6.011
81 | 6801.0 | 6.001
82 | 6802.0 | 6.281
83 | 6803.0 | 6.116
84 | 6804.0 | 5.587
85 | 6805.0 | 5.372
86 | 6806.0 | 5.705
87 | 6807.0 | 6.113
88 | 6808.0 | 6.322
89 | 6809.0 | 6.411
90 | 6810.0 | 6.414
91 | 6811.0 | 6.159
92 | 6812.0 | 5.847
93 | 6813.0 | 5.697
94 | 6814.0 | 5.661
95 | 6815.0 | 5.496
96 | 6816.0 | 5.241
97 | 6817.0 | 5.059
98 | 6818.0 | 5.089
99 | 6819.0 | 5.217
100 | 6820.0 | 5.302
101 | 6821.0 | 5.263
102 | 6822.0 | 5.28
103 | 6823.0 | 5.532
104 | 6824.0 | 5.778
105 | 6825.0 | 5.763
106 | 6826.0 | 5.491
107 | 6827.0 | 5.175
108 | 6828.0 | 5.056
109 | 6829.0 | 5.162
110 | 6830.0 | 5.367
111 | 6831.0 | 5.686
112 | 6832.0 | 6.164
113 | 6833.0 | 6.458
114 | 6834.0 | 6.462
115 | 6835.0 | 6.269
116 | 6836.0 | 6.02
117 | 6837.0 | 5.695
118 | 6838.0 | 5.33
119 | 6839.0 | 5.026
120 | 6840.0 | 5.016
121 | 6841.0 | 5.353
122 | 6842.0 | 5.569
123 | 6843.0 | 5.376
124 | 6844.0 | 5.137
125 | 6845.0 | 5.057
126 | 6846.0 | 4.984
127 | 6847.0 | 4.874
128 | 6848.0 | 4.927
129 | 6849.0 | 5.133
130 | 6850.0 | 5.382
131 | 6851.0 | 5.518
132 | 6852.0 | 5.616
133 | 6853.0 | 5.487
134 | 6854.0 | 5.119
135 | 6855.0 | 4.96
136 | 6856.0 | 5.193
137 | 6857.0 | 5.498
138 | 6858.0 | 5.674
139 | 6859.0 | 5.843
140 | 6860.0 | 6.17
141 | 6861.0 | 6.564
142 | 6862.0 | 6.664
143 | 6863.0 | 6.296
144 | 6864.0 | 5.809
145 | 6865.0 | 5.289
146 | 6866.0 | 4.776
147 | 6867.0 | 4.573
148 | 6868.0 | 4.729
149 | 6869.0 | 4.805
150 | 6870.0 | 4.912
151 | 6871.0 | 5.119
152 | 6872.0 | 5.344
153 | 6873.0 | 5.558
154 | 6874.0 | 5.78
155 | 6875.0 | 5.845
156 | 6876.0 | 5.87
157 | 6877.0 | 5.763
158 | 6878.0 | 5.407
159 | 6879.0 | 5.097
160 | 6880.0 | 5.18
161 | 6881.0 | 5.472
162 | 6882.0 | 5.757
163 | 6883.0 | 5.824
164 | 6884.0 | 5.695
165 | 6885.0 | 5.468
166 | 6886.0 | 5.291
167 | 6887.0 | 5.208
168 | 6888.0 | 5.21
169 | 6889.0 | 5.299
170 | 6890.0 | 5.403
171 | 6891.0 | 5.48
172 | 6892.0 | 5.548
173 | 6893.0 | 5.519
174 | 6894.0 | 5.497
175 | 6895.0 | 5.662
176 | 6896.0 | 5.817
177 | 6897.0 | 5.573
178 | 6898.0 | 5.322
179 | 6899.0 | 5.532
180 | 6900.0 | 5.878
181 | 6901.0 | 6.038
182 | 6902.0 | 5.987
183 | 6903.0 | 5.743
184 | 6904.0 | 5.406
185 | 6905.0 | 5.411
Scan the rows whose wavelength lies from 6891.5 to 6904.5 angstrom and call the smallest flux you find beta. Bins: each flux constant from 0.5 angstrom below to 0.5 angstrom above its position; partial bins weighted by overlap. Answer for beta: 5.322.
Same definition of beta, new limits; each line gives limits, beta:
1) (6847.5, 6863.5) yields 4.927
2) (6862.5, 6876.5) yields 4.573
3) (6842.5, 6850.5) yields 4.874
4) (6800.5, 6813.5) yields 5.372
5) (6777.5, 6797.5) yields 4.354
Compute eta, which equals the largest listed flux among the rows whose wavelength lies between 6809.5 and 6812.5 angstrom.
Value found 6.414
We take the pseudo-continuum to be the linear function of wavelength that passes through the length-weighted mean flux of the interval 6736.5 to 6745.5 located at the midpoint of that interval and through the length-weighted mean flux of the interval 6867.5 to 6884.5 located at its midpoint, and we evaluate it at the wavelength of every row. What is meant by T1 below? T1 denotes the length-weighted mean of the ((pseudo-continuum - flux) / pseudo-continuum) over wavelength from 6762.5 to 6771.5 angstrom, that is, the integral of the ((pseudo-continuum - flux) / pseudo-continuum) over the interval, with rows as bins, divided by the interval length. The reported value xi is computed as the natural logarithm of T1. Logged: -2.3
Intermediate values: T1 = 0.10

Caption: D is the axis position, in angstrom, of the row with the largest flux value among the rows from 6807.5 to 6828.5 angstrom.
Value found 6810.0 angstrom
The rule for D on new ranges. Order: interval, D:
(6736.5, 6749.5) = 6741.0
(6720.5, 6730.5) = 6726.0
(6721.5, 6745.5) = 6726.0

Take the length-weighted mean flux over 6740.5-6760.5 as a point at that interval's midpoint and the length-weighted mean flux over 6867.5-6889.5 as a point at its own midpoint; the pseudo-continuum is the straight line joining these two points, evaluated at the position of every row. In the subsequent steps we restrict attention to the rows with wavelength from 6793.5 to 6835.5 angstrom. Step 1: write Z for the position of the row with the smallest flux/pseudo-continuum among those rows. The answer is 6817.0 angstrom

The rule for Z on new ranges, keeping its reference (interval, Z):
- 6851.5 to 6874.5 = 6867.0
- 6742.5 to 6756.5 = 6751.0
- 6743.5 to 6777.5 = 6769.0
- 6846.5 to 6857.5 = 6847.0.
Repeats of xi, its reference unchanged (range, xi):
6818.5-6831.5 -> -4.7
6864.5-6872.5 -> -2.4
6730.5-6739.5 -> -2.8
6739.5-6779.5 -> -4.6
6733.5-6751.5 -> -3.5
